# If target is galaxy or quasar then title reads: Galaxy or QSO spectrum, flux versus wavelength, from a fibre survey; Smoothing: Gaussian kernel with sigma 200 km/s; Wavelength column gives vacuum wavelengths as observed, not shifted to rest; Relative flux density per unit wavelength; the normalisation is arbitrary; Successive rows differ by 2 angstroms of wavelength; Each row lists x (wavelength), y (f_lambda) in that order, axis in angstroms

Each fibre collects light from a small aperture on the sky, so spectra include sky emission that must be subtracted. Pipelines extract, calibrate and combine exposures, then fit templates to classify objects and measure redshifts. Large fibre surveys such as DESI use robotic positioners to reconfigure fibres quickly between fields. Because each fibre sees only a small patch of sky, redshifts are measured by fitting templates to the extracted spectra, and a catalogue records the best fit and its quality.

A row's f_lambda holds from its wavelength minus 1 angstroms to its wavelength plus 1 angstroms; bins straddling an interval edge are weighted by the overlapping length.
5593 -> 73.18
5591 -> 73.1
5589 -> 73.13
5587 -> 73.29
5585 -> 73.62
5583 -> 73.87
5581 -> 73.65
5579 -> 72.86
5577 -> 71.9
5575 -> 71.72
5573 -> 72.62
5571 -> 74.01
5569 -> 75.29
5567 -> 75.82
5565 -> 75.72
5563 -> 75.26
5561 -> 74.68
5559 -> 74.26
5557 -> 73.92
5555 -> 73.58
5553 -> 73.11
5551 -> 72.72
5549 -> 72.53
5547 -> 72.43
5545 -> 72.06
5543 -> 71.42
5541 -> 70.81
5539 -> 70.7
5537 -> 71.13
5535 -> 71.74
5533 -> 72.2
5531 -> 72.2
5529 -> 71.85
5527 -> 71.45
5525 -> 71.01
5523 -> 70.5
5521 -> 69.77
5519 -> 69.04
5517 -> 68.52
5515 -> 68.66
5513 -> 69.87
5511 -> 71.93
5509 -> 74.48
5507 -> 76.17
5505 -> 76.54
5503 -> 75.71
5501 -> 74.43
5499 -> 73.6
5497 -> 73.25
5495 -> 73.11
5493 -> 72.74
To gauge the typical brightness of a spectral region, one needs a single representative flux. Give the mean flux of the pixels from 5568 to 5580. 73.1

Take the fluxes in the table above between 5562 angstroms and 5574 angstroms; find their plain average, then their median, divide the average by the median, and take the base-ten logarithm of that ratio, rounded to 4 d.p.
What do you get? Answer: -0.0028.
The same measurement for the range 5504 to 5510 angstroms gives -0.0025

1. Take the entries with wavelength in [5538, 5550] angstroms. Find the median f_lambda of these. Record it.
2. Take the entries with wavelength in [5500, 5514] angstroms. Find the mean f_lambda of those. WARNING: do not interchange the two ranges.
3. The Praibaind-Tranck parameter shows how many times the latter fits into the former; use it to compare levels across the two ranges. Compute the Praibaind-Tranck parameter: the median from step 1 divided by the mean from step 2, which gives 0.97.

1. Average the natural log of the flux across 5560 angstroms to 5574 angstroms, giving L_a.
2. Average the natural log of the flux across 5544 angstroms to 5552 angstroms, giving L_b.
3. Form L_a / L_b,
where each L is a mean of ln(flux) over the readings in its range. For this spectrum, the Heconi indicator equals 1.01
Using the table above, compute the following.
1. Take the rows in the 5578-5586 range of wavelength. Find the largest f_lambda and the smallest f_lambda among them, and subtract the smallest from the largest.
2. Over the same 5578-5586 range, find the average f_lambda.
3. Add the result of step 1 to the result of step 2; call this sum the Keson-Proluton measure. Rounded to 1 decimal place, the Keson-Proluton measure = 74.5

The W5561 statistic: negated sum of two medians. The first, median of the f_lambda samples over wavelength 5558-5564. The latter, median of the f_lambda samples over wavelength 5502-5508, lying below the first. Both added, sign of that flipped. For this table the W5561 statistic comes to -151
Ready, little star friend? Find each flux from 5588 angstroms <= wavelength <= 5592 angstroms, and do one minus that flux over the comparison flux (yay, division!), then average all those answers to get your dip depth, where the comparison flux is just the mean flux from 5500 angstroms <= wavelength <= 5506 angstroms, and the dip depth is 0.03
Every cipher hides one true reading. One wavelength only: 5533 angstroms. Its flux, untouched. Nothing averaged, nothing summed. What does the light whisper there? 72.2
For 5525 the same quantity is 71.01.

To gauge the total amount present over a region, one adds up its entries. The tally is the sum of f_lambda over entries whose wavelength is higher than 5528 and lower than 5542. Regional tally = 501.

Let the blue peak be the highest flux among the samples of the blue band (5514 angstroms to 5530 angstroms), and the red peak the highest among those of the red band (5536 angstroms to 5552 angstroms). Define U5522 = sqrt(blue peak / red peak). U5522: 0.99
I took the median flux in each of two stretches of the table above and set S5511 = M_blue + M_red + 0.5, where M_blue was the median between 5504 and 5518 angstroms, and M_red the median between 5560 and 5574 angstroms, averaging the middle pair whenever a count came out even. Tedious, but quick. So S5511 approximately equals 148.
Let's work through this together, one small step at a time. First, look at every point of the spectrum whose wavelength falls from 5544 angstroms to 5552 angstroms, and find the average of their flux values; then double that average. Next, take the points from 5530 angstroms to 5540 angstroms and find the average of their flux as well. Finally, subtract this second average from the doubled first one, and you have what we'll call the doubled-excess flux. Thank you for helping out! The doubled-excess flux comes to 73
